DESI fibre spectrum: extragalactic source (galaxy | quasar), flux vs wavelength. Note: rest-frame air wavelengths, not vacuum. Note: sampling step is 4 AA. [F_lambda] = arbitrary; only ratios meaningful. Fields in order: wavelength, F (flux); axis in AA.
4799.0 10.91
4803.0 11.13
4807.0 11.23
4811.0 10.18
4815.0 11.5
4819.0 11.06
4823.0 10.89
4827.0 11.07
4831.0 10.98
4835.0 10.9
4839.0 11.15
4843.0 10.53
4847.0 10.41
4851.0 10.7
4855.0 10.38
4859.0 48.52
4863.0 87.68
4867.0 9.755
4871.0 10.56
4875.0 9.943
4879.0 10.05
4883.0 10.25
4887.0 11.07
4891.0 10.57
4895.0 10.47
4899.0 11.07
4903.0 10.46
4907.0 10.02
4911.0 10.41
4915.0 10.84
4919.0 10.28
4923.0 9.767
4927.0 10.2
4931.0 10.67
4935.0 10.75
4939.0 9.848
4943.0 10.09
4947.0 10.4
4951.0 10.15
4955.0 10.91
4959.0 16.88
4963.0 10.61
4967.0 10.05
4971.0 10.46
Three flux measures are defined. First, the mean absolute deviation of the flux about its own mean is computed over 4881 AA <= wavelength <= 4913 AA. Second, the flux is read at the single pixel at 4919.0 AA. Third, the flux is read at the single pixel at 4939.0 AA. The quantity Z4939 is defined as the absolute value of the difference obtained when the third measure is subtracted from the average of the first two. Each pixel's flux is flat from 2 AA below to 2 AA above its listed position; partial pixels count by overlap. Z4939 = 5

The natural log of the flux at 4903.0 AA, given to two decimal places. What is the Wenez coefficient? 2.35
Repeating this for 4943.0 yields 2.31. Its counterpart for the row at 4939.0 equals 2.29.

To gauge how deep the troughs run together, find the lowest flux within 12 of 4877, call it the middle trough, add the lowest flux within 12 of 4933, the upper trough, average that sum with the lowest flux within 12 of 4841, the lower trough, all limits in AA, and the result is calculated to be 15.0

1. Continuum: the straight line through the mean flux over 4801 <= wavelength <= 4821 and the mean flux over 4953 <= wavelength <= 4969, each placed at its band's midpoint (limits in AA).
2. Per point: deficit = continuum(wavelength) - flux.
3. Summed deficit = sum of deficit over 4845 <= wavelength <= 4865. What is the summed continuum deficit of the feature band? -111.0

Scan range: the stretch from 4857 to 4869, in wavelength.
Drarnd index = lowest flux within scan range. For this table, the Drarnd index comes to 9.755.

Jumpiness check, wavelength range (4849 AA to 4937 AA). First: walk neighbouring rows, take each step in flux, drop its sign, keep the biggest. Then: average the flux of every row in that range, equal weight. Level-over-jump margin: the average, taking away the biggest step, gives -62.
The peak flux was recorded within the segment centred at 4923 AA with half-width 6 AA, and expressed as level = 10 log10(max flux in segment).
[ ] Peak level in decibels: 10.1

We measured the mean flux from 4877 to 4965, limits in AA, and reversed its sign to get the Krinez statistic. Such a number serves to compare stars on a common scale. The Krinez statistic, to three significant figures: -10.7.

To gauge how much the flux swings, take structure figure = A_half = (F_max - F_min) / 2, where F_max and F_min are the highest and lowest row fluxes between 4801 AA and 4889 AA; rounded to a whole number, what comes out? 39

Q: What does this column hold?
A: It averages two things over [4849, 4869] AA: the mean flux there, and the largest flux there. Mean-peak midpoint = 61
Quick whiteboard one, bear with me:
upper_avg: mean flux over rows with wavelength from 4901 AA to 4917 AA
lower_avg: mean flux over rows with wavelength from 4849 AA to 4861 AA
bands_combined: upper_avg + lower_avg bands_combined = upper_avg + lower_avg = 34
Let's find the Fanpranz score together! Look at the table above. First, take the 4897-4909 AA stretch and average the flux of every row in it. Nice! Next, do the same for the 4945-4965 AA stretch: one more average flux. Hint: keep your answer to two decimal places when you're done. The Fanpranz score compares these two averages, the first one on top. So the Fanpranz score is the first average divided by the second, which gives 0.89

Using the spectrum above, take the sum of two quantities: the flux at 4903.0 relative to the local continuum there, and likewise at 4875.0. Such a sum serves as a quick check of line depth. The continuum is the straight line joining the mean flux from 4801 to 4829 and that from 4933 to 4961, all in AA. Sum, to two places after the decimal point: 1.83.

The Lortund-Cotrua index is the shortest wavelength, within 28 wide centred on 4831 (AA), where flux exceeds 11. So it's 4819.0 AA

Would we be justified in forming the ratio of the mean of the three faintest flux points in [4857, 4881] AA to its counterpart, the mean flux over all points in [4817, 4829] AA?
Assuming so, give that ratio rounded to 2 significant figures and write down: 0.90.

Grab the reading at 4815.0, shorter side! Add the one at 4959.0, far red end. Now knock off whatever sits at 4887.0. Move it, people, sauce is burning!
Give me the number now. 17.3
